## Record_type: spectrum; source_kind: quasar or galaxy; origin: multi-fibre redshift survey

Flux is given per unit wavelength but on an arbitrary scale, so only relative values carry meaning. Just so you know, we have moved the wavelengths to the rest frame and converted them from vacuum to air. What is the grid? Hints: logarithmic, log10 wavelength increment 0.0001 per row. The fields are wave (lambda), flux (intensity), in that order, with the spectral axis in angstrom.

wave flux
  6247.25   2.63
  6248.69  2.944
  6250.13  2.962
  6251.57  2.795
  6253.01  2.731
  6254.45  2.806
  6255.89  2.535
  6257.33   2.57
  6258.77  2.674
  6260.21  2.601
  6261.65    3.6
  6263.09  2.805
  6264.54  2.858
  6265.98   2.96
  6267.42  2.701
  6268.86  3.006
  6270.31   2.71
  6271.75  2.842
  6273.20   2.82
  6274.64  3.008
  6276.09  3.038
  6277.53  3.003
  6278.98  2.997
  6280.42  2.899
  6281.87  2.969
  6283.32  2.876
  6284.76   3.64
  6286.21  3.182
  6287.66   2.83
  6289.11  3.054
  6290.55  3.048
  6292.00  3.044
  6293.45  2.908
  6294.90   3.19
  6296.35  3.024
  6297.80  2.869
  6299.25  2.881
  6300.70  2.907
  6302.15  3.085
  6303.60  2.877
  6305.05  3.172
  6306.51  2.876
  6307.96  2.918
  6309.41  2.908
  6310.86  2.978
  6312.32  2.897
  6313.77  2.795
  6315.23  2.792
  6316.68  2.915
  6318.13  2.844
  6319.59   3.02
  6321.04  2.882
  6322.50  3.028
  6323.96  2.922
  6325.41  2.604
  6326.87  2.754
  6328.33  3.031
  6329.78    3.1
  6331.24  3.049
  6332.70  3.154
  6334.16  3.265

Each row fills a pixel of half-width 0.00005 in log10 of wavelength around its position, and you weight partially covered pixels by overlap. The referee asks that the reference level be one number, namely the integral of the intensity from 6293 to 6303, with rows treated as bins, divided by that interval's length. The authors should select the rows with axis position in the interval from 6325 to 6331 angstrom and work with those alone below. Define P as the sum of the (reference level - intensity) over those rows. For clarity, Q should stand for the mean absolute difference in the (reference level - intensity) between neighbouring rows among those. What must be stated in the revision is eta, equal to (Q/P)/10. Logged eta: 0.04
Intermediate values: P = 0.44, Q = 0.165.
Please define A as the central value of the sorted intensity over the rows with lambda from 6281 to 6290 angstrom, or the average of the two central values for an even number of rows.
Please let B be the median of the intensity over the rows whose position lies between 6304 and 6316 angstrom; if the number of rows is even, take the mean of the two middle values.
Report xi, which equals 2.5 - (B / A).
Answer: 1.54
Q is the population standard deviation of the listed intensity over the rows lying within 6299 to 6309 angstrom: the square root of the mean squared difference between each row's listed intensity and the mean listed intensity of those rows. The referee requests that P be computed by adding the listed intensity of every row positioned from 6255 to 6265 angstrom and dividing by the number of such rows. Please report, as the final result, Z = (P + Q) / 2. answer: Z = 1.46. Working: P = 2.81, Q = 0.11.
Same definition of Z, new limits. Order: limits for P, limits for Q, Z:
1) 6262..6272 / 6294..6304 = 1.48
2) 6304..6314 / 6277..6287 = 1.59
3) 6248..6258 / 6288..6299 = 1.43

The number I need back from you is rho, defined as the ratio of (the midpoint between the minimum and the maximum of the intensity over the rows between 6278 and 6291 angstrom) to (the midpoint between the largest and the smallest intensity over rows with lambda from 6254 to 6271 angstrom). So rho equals 1.05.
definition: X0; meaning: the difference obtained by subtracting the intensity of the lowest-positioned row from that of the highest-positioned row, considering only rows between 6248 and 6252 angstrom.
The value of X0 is -0.15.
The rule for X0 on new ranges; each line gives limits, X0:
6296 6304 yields -0.15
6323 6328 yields -0.17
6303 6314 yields -0.08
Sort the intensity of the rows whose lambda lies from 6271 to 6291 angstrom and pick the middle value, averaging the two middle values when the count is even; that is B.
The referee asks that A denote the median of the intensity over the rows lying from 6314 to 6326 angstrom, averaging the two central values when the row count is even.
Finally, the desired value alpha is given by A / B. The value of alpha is 0.97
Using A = 2.90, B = 3.00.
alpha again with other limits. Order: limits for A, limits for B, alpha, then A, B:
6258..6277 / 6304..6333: 0.97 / 2.84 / 2.92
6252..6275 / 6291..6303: 0.95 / 2.81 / 2.97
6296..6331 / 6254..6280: 1.03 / 2.91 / 2.83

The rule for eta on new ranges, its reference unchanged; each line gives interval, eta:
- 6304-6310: 0.22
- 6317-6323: 0.10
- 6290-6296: -0.05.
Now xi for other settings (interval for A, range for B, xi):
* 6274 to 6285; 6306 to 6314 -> 1.53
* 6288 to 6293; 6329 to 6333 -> 1.48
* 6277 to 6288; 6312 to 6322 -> 1.53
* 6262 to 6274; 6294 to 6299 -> 1.43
